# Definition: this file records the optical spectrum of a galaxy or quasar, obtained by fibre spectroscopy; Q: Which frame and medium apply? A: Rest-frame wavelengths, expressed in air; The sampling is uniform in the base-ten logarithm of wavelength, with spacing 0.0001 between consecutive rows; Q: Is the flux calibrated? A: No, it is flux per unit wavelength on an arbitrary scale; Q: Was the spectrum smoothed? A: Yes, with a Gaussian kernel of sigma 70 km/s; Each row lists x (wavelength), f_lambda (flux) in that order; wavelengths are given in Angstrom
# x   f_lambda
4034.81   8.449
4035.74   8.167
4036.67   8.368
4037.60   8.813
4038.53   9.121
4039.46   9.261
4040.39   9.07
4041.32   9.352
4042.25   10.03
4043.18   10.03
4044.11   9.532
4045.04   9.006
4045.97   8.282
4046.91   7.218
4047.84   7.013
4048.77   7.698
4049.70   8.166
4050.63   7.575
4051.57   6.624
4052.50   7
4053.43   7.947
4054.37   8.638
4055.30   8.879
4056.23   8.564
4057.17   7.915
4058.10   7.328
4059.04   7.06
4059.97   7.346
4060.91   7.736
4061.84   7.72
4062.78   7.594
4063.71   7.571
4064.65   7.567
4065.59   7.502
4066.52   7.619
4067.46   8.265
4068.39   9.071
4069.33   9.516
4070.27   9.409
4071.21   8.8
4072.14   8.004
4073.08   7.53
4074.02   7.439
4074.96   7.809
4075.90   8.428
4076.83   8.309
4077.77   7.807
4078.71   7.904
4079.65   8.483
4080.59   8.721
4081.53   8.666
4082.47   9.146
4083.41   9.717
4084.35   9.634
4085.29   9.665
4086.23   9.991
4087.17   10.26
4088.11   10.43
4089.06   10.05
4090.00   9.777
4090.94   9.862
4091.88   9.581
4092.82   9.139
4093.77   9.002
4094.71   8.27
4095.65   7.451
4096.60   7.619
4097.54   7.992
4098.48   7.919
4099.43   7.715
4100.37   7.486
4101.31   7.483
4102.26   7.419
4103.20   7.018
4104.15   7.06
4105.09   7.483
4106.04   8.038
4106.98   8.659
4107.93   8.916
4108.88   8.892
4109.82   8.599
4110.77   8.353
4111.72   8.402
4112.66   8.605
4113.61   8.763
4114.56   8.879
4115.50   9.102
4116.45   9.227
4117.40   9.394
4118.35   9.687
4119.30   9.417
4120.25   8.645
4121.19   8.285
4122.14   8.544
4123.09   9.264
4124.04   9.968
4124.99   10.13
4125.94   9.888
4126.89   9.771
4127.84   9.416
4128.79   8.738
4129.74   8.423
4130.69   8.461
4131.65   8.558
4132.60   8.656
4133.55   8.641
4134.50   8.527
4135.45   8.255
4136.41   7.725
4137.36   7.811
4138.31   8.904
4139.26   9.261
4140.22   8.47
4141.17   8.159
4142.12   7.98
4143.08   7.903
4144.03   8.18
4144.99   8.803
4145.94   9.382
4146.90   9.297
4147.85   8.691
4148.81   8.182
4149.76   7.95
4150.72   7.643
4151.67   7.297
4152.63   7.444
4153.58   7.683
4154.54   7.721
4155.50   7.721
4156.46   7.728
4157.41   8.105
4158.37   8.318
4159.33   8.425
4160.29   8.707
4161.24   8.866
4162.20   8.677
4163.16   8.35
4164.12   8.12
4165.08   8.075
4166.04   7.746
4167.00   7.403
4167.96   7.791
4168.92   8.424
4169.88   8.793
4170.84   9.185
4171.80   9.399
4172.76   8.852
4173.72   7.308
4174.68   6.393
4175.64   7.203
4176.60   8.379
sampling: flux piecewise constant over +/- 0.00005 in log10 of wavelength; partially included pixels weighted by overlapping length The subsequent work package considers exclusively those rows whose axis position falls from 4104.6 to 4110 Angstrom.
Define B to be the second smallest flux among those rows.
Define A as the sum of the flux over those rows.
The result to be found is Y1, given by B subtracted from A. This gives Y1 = 43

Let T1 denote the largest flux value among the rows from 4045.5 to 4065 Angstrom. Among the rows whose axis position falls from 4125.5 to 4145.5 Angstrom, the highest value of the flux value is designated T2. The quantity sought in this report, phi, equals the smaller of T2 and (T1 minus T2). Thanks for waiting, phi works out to -1.0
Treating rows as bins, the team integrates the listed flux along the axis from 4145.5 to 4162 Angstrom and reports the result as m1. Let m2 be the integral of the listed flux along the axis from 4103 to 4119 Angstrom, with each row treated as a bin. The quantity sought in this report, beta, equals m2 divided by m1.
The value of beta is 1.01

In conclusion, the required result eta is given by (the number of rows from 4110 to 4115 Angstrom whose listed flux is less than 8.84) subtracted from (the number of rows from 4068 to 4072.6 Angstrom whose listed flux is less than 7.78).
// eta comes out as -4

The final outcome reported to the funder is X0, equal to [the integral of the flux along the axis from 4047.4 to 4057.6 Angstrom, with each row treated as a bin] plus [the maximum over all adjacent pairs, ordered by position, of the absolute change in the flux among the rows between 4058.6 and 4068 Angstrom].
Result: 80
